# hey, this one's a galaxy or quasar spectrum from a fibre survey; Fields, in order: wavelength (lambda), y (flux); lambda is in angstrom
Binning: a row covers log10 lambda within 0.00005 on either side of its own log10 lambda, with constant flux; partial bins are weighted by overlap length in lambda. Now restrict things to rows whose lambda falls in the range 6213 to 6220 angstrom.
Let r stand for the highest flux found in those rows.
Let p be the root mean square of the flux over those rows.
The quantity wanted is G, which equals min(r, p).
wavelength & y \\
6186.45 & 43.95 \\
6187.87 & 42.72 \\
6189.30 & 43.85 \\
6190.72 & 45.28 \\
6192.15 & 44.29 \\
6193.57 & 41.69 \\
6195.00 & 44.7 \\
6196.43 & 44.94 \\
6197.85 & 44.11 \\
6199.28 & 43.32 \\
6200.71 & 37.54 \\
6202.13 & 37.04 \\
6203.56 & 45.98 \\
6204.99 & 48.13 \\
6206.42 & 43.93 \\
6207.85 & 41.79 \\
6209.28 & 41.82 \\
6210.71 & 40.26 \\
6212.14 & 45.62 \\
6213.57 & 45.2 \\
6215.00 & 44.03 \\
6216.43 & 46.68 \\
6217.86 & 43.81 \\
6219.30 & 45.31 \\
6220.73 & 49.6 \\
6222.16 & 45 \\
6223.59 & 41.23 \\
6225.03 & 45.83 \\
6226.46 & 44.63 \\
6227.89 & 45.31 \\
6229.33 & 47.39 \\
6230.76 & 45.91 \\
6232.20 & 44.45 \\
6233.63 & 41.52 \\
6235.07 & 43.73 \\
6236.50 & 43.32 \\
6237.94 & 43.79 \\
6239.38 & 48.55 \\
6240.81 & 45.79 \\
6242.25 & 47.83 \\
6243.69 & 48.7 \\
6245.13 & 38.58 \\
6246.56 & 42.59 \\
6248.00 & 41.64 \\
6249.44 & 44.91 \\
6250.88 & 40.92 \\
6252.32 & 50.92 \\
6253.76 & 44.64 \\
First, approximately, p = 45.0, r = 46.68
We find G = 45.0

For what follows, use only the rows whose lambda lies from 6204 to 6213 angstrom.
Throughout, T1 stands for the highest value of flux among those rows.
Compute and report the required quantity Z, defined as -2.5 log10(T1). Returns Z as -4.21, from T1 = 48.13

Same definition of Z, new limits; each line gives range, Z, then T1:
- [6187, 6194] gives -4.14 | 45.28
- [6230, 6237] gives -4.15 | 45.91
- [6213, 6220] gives -4.17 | 46.68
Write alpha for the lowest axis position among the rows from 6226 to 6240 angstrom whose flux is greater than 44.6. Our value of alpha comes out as 6226.46 angstrom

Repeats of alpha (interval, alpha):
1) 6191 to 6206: 6195.00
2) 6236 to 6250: 6239.38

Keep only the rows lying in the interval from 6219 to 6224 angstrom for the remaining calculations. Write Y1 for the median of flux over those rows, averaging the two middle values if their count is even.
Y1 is 45.2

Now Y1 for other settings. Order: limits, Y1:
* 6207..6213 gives 41.8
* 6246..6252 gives 42.1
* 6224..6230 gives 45.6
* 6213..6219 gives 44.6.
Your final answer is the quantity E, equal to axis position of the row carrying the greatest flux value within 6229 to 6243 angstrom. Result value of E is 6239.38 angstrom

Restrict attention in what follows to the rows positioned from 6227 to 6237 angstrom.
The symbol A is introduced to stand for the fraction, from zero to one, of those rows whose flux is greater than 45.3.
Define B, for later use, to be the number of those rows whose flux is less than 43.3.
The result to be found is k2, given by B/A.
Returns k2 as 2.3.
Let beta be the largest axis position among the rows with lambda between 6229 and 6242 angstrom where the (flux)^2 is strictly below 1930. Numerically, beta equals 6237.94 angstrom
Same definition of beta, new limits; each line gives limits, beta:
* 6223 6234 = 6233.63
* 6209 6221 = 6217.86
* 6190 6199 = 6193.57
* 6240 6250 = 6248.00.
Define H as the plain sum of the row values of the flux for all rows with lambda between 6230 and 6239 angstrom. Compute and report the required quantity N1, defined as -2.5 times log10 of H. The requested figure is -6.0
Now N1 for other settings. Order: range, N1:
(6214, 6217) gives -4.9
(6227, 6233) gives -5.7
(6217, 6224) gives -5.9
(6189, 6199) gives -6.2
